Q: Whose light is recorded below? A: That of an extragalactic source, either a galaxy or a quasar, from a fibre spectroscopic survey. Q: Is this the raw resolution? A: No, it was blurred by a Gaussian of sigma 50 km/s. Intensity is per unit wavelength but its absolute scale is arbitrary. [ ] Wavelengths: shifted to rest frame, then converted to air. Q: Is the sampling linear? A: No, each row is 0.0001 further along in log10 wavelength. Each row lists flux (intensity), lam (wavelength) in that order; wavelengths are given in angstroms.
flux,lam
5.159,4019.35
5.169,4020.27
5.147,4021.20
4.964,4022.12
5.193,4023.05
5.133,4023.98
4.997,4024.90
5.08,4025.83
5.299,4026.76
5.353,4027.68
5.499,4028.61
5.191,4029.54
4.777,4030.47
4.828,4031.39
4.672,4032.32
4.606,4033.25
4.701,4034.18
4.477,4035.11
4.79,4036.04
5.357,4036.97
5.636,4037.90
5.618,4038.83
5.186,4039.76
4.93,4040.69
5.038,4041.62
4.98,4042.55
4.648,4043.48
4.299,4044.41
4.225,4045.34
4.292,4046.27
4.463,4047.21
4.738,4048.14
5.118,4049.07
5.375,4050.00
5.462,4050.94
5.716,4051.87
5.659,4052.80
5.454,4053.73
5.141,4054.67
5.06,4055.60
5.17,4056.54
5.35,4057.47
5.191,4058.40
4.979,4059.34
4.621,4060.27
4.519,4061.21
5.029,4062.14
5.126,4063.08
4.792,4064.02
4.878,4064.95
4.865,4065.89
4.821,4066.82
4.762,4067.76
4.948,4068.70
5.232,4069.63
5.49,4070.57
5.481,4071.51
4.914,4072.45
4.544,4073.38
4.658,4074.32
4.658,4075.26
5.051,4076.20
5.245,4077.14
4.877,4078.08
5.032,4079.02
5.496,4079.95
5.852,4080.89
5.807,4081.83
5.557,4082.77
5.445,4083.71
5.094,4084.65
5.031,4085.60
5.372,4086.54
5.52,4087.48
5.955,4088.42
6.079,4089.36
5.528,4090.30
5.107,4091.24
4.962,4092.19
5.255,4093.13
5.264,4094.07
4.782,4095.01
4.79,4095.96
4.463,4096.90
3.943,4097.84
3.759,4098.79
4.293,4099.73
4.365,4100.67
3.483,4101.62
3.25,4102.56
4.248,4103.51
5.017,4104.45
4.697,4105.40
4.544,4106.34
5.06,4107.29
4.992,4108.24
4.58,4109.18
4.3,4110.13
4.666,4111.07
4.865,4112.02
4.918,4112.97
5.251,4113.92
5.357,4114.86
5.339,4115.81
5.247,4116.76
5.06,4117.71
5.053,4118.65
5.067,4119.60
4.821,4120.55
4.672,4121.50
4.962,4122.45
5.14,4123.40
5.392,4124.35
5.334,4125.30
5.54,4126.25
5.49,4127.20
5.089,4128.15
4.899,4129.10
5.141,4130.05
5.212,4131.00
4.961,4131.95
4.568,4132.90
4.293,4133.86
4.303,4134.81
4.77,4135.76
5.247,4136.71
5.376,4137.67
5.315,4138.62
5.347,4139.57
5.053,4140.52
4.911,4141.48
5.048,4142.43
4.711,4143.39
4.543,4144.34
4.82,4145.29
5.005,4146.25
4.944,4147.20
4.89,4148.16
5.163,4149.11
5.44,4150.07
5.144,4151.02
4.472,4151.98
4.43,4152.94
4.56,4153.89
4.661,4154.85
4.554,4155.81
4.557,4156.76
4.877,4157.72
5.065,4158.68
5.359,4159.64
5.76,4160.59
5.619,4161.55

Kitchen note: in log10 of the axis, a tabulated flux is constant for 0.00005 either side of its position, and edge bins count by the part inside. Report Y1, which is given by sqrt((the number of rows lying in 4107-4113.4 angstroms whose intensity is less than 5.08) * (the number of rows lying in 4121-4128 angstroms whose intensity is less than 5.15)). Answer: 4.6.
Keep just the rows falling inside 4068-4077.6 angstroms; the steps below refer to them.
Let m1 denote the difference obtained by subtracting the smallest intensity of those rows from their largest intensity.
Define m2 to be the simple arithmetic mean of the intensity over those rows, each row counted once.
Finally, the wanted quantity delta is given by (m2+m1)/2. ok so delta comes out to 3.0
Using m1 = 0.9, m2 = 5.02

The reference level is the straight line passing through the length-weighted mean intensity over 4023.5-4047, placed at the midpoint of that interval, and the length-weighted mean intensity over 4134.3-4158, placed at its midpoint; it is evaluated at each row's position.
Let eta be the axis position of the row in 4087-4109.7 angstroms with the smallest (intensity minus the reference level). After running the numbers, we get 4102.56 angstroms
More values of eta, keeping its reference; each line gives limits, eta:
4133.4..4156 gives 4133.86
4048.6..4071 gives 4061.21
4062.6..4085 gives 4073.38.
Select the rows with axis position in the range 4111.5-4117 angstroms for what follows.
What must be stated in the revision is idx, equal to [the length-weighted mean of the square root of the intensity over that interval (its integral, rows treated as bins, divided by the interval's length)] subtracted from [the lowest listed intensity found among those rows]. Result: 2.6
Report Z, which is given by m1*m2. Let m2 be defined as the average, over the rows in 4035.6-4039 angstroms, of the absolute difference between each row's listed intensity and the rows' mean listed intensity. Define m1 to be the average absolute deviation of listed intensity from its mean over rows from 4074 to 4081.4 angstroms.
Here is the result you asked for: 0.089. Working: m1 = 0.317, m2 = 0.280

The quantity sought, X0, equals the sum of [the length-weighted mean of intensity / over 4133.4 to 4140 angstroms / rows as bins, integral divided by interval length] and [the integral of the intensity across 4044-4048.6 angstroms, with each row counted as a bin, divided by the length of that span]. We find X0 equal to 9.4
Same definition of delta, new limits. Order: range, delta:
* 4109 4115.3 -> 3.0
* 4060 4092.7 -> 3.4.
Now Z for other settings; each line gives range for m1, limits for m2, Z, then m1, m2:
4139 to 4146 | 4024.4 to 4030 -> 0.029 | 0.197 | 0.147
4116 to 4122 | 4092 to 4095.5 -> 0.031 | 0.160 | 0.194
